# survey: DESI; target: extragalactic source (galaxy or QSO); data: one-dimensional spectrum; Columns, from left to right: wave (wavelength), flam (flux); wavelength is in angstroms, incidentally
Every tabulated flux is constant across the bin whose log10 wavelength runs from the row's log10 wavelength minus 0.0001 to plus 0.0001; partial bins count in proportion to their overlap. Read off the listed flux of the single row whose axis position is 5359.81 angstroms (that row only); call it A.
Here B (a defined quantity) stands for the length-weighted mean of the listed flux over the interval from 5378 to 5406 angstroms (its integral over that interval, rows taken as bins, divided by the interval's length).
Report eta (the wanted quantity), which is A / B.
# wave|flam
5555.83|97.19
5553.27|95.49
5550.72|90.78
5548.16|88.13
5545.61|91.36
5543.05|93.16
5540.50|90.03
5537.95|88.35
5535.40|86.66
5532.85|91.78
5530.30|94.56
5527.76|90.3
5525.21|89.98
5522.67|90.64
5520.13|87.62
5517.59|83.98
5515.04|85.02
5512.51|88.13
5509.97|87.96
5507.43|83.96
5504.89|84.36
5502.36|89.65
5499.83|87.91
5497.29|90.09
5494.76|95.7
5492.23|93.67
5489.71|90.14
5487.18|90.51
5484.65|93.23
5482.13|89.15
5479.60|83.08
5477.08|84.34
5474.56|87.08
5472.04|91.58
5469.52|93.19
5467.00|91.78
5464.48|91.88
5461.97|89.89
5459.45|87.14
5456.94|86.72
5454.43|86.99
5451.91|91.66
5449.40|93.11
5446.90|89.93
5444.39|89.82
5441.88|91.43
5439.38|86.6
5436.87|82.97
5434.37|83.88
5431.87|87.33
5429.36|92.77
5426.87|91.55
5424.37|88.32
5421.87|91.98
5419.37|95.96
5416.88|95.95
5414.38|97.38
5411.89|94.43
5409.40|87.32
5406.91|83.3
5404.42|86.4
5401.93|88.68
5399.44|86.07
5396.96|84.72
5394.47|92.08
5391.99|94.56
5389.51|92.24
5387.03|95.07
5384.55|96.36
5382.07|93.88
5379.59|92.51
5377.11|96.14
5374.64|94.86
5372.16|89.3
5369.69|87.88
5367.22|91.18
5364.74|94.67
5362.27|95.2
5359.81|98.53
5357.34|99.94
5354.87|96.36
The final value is 1.08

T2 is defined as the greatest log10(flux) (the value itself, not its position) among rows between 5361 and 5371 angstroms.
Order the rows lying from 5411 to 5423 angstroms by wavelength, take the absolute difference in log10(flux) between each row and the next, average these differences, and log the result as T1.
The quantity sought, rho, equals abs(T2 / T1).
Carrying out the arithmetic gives 207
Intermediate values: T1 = 0.010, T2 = 1.98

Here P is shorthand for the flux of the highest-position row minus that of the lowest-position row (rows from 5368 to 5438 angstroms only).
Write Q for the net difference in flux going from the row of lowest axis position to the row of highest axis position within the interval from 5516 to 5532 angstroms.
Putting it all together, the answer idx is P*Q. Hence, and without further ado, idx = -52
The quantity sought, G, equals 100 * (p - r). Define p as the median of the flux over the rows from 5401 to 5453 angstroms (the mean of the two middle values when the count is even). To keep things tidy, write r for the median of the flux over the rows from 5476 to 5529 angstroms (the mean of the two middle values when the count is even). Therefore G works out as 78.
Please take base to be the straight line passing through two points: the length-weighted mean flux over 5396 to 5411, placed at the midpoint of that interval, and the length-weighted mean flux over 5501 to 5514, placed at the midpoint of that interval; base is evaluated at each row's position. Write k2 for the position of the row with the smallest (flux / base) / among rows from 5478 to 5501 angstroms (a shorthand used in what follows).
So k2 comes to 5479.60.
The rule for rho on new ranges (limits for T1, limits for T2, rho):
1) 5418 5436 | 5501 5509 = 116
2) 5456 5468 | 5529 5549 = 309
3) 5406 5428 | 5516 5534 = 126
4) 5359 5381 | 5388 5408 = 150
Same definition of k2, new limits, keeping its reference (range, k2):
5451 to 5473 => 5456.94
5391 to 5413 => 5406.91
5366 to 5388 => 5369.69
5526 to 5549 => 5535.40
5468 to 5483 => 5479.60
